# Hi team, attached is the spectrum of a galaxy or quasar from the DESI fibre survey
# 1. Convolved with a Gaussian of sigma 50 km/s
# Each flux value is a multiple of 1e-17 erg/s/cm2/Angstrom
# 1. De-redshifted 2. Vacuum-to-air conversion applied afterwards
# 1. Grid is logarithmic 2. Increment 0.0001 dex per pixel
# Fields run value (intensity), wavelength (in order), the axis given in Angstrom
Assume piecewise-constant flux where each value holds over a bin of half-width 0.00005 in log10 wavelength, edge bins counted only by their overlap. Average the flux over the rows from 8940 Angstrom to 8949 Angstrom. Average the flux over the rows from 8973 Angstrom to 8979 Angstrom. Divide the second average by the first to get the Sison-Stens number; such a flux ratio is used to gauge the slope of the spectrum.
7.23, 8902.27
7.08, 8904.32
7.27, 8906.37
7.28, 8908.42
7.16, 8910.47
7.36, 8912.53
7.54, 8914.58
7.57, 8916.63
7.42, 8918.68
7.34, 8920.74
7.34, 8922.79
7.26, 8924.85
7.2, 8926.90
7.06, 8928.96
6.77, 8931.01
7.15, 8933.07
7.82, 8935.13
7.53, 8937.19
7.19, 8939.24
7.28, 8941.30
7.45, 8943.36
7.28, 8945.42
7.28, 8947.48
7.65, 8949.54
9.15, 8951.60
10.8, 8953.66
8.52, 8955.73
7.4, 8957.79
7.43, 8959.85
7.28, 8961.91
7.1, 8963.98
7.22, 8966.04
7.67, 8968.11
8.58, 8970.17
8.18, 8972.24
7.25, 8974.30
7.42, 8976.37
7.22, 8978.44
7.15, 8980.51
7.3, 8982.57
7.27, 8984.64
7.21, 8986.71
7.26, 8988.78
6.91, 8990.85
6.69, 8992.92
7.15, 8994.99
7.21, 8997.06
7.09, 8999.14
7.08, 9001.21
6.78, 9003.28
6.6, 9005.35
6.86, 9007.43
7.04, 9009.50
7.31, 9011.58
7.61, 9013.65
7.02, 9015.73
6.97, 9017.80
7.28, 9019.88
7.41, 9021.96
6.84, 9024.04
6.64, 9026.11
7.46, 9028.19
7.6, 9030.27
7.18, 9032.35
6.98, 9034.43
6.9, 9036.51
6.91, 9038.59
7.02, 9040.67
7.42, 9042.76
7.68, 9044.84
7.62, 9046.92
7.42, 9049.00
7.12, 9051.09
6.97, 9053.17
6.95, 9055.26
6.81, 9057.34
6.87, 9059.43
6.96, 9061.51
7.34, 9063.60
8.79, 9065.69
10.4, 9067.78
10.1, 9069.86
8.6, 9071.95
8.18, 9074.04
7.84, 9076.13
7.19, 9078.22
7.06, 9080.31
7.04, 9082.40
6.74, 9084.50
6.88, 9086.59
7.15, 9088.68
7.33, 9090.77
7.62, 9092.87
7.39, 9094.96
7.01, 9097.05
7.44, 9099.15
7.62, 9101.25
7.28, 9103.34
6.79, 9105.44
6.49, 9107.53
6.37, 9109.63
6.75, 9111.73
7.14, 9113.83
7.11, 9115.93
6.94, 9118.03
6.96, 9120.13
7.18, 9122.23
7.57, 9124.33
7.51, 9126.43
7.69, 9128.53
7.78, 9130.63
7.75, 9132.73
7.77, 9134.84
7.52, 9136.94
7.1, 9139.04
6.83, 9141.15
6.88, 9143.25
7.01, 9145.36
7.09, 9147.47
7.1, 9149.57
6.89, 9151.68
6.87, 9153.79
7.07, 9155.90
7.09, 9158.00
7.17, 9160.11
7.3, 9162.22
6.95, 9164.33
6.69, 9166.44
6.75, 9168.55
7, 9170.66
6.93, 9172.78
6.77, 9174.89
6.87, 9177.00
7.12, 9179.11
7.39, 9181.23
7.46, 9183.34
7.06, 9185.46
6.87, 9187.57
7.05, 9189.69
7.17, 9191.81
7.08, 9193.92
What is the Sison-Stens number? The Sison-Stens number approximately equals 1.00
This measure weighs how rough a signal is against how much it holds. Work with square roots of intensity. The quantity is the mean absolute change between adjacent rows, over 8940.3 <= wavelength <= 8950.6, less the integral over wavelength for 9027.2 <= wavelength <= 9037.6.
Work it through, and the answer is -27.9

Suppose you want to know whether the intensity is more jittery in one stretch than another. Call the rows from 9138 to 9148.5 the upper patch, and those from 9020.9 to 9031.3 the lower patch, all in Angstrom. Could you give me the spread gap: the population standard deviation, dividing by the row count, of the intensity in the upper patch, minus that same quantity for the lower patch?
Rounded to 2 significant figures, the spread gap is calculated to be -0.27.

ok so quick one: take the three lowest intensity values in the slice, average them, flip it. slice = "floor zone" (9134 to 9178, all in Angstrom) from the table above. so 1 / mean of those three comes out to 0.1484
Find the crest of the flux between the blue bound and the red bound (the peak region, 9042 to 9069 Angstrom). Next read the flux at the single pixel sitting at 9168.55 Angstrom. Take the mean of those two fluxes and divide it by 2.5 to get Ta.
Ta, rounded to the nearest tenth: 3.4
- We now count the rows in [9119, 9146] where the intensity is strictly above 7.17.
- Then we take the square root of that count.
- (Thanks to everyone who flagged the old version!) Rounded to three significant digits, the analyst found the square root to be 2.83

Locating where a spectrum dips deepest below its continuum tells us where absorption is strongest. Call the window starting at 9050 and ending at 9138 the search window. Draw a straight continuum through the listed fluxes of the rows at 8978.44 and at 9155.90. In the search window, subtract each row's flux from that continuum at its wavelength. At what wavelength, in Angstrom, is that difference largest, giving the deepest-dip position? 9109.63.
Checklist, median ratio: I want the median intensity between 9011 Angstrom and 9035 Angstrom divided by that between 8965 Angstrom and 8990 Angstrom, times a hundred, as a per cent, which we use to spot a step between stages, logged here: 100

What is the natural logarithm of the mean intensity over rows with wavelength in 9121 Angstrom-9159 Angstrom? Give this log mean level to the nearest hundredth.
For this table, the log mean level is 1.98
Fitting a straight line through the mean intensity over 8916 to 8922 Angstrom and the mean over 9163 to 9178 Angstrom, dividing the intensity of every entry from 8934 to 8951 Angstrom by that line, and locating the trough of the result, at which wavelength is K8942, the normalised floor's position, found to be 8939.24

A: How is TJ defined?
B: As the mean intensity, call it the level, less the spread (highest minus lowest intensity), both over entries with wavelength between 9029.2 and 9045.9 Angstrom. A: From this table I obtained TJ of 6.43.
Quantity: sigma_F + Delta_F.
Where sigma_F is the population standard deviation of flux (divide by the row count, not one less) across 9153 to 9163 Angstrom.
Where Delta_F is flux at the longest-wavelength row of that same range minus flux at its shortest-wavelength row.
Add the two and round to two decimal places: 0.57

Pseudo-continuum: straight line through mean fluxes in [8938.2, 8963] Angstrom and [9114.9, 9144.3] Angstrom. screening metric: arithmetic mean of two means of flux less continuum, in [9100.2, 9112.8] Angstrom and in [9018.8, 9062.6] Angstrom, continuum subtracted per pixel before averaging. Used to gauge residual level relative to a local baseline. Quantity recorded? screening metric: -0.5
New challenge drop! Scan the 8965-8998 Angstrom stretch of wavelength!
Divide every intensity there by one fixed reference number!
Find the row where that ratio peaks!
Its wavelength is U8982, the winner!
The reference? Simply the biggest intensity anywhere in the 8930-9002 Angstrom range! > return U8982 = 8970.17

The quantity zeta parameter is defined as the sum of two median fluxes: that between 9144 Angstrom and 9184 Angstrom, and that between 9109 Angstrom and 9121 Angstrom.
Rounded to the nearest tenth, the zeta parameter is 14.0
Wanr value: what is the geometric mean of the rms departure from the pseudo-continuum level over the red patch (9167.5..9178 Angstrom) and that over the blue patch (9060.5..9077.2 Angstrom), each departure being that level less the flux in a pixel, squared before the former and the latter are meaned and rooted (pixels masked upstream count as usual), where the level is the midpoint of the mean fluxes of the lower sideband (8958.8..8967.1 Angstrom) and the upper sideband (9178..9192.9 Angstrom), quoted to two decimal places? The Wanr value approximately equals 0.79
